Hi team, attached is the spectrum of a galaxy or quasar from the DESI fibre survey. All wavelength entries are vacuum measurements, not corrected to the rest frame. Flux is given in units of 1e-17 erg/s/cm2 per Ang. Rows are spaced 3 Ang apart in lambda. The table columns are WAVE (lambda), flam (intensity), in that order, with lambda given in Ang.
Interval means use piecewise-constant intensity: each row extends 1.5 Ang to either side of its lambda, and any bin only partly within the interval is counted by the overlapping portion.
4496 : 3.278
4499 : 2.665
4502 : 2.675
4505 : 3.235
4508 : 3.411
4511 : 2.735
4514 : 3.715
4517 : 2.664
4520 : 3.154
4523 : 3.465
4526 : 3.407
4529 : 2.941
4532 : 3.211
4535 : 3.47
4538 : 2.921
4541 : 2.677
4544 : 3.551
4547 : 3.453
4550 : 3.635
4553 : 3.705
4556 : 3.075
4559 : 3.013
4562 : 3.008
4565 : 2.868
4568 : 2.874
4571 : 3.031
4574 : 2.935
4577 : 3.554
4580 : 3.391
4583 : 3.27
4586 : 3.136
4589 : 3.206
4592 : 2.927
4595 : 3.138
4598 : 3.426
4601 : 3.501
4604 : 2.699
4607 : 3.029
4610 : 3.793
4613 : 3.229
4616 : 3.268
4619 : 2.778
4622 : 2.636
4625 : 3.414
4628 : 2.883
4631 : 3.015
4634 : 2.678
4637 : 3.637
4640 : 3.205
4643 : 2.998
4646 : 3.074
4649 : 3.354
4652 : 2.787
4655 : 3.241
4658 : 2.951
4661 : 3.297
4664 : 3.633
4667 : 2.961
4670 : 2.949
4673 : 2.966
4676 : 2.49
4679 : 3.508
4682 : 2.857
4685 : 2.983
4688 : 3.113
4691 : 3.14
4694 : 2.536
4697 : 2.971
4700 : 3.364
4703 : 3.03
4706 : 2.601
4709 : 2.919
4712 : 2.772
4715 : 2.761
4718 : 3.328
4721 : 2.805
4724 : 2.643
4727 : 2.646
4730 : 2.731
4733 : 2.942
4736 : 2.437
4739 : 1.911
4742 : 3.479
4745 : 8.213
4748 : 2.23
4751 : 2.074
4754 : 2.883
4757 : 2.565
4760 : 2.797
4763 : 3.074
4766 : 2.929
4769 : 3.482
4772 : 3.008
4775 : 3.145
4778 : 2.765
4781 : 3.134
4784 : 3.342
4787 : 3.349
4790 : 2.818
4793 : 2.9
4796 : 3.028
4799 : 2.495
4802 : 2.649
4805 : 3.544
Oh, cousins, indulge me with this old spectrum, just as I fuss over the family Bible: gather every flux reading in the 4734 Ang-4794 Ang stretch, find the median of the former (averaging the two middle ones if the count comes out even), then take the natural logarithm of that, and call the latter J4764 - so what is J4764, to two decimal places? 1.07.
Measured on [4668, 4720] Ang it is 1.09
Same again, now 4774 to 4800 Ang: 1.11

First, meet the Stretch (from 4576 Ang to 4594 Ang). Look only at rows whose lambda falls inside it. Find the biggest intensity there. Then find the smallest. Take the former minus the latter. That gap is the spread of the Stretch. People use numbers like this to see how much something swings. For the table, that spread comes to 0.63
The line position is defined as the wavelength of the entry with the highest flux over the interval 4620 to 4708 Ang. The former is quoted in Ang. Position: 4637 Ang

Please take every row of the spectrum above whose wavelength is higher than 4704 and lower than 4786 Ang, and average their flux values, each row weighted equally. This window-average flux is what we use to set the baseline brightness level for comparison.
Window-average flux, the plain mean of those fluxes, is 3.02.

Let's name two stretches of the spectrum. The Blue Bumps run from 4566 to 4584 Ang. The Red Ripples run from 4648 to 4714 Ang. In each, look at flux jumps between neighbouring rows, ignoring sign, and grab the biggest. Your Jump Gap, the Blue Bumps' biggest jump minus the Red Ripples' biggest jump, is -0.4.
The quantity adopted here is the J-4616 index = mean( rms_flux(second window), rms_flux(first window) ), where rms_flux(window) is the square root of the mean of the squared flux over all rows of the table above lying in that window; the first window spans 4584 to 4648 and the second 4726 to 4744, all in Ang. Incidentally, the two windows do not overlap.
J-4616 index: 2.94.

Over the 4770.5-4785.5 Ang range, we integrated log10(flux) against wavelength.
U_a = 7.31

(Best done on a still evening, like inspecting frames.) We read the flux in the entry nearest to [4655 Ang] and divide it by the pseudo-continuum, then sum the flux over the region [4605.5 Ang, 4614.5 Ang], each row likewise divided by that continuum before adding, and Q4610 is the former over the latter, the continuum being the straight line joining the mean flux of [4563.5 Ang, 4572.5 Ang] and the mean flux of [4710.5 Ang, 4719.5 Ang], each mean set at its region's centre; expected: 0.321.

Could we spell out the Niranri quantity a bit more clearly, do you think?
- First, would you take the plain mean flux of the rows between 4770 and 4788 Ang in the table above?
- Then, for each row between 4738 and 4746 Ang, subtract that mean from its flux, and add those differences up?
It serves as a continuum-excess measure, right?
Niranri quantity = 4.2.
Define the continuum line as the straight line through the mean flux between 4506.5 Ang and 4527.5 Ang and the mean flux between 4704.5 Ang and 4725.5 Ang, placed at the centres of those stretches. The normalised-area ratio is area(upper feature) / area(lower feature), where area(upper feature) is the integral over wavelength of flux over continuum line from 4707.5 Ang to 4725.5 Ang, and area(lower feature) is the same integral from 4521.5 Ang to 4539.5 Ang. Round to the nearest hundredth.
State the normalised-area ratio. 1.00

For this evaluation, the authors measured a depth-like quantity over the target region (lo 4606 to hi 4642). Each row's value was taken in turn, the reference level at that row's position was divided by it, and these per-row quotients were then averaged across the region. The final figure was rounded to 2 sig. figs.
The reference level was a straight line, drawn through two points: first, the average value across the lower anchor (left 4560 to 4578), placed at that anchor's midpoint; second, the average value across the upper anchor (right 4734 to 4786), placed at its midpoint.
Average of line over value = 0.99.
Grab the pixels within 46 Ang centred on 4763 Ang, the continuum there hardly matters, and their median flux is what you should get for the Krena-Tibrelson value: 3.01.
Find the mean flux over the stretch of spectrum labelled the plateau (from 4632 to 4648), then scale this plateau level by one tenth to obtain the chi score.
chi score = 0.312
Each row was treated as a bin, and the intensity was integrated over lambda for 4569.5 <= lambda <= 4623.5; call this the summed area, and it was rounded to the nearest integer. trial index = 171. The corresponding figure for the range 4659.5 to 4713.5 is 162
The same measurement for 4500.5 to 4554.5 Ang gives 174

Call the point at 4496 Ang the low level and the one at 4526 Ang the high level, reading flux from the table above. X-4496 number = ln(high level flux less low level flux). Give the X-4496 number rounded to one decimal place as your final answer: -2.0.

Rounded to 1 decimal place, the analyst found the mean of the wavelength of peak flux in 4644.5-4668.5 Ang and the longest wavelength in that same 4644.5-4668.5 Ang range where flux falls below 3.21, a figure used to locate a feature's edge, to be 4665.5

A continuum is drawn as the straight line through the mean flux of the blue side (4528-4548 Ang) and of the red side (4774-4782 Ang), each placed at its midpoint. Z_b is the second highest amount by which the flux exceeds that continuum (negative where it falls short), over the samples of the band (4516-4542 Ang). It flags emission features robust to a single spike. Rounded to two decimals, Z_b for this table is 0.28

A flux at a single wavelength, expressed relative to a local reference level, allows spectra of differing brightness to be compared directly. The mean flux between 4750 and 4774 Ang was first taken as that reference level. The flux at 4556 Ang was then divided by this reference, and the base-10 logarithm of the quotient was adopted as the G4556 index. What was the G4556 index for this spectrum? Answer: 0.03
